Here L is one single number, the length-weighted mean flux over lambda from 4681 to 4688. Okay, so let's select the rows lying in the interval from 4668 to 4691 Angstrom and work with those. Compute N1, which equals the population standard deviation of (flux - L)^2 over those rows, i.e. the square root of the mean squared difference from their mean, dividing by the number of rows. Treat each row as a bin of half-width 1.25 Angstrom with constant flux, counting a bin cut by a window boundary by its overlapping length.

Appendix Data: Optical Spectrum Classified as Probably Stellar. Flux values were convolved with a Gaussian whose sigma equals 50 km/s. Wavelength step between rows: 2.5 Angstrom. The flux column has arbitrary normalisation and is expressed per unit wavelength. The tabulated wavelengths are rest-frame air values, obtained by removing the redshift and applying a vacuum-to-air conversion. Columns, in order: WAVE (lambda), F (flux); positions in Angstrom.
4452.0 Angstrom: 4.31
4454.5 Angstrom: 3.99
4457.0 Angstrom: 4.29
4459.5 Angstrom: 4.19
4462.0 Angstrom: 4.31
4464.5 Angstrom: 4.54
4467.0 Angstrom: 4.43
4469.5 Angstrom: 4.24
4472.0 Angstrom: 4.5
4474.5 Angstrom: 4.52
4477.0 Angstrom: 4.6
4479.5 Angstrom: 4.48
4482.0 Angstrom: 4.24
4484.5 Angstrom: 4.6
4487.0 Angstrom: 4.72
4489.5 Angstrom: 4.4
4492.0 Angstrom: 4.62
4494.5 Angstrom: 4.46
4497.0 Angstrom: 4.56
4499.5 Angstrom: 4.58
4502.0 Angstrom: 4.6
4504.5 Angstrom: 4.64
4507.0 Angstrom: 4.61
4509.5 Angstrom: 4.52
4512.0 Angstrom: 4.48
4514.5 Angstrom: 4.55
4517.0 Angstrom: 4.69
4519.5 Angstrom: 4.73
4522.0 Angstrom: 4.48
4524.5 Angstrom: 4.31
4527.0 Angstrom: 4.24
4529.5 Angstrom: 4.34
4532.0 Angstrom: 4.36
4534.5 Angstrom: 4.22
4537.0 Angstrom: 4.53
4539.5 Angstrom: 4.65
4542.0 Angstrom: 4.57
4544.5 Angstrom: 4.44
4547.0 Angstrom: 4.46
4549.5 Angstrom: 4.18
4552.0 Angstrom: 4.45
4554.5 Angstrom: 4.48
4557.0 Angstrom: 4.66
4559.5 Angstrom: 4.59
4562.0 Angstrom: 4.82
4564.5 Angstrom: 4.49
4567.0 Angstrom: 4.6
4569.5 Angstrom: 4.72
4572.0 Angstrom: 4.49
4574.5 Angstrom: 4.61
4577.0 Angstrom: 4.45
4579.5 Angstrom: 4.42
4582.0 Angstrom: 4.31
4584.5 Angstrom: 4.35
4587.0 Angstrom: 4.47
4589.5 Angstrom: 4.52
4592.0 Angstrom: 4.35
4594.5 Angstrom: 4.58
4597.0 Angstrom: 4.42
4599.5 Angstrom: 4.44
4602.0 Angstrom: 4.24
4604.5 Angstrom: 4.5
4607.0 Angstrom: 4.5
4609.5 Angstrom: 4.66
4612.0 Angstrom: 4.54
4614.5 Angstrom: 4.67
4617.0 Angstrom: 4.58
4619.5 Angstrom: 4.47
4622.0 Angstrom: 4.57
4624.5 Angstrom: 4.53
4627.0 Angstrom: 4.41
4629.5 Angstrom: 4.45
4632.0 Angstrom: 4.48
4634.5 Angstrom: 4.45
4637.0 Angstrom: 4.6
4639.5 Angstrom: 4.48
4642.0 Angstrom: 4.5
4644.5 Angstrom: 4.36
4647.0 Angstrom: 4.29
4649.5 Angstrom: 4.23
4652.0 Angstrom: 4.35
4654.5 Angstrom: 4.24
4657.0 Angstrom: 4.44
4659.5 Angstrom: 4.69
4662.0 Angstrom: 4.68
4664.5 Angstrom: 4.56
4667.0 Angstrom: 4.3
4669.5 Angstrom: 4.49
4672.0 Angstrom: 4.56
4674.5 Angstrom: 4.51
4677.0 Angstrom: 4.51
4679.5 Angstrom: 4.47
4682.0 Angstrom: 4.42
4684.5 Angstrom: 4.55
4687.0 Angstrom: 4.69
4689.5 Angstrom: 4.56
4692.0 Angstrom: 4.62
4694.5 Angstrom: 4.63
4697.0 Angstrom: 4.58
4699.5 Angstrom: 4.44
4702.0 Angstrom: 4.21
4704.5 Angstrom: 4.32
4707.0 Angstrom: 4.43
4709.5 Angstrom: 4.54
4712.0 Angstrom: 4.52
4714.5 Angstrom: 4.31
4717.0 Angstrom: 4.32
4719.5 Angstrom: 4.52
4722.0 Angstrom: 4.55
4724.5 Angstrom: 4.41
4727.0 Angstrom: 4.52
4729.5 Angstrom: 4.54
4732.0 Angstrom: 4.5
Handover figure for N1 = 0.007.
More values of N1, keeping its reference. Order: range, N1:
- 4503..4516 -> 0.003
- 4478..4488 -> 0.039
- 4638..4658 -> 0.038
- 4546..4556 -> 0.057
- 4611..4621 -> 0.005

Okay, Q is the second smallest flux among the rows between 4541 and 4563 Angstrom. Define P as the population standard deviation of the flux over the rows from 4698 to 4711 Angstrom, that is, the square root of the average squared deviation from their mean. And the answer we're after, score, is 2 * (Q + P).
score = 9.11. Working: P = 0.11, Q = 4.44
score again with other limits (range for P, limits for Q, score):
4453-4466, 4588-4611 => 9.06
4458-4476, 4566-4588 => 8.96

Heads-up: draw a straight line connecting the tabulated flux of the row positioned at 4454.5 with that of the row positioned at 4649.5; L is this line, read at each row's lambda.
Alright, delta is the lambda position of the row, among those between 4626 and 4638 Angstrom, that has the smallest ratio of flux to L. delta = 4627.0 Angstrom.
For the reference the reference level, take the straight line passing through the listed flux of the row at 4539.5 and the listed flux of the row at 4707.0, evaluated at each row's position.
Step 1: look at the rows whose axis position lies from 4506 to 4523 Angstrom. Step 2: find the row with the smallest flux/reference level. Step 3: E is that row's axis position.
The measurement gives 4512.0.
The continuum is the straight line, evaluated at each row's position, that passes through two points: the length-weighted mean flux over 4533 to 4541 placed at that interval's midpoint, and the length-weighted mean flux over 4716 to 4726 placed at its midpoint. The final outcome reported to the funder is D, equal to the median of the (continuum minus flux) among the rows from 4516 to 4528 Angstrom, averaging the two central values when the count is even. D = -0.01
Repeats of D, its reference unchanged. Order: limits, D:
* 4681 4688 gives -0.09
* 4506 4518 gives -0.08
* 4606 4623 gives -0.11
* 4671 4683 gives -0.05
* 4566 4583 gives -0.03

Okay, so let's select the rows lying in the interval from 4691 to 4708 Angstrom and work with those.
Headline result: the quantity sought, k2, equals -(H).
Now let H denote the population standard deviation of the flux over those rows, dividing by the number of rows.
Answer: -0.147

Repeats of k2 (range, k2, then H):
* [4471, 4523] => -0.109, 0.109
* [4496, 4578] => -0.147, 0.147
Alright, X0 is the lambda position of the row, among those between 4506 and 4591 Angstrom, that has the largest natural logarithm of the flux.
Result 4562.0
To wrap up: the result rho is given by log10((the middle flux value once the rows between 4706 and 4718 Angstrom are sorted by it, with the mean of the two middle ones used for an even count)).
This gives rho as 0.646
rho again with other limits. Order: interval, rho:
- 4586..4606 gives 0.649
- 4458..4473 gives 0.640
